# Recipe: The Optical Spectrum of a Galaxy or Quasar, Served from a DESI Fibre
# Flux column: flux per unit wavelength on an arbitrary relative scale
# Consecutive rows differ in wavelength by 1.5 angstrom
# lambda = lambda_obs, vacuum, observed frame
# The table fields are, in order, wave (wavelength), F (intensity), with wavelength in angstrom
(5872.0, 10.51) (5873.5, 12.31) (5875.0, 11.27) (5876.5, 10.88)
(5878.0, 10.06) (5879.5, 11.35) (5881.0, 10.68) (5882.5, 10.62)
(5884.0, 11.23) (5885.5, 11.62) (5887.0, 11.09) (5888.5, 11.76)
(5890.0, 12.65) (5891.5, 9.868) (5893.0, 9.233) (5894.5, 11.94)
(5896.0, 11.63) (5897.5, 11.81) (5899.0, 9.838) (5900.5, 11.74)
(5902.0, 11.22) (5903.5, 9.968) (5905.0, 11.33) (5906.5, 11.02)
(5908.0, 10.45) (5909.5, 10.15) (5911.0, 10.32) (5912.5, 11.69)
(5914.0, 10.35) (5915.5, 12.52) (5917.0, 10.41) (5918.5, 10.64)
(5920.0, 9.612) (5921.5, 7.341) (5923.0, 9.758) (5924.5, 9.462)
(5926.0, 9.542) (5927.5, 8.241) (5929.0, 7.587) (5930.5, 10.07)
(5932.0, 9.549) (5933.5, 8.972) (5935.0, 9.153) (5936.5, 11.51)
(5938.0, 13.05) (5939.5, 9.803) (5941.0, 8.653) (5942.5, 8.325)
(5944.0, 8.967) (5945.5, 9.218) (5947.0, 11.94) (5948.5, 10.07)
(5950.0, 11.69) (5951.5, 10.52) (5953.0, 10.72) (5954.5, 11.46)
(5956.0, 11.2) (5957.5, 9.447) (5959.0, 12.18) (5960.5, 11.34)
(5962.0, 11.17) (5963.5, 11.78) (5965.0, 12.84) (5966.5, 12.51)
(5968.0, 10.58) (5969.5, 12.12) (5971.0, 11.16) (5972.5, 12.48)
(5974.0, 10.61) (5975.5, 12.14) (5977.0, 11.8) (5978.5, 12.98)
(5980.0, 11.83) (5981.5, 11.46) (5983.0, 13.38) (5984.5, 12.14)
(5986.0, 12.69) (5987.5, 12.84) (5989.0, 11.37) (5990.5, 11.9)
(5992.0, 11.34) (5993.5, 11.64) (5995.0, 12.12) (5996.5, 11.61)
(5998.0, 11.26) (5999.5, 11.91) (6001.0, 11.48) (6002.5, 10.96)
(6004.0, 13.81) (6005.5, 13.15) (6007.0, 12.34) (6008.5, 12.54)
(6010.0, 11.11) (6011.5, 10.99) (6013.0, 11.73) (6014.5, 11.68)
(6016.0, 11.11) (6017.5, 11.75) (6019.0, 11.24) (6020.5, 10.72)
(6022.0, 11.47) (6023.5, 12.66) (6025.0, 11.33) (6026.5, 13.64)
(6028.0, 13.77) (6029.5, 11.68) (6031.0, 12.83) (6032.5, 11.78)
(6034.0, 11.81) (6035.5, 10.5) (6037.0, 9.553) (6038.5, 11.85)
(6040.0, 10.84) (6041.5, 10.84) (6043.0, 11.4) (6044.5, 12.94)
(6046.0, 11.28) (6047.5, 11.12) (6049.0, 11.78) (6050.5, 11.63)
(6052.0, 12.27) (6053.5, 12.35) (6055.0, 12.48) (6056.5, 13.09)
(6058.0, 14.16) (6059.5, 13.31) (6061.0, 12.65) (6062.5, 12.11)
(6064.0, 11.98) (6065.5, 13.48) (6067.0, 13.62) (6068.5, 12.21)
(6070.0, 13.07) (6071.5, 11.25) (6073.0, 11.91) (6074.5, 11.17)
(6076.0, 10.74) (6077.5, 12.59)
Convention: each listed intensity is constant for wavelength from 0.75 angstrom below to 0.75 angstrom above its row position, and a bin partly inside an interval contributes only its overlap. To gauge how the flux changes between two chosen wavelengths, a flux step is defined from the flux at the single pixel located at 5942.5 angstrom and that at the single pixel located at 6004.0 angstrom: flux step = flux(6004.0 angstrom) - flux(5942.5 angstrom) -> 5.5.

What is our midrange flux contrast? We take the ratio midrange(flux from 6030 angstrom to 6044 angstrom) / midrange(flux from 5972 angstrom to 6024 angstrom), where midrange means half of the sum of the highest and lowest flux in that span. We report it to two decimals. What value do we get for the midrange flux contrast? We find 0.92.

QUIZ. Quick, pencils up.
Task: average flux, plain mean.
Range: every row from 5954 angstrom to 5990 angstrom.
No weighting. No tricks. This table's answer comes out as 11.8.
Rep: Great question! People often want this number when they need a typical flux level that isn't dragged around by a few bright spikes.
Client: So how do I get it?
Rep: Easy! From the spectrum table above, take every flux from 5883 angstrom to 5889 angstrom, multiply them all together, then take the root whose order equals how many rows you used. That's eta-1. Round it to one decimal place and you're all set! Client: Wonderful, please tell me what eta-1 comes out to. 11.4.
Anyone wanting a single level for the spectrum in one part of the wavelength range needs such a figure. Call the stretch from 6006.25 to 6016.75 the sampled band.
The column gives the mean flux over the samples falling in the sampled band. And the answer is 11.6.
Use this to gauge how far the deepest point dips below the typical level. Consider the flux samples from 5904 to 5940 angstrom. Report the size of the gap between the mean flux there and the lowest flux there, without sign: 2.8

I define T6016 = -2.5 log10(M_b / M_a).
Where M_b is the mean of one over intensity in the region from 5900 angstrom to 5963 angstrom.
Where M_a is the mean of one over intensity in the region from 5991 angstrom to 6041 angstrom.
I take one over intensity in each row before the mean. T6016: -0.16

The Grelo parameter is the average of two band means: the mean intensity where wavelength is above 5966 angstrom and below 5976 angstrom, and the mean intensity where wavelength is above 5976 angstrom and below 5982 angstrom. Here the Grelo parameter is 11.8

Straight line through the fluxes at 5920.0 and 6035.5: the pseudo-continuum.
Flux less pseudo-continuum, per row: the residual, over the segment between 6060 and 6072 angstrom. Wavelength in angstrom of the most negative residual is 6071.5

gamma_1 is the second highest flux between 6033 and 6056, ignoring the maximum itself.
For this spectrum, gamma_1 12.48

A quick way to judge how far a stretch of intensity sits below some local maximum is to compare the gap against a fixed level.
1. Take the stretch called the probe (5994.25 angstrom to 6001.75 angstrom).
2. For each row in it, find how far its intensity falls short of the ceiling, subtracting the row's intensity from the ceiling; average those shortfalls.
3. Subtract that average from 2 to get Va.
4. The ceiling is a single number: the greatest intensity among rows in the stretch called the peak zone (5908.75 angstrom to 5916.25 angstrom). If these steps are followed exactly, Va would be 1.2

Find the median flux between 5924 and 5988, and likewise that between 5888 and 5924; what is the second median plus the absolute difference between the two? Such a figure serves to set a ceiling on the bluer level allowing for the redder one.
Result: 11.2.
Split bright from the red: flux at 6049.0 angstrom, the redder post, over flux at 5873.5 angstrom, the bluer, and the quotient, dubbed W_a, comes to 0.96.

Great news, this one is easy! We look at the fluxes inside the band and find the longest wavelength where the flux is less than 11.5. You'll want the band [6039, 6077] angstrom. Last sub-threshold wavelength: 6076.0 angstrom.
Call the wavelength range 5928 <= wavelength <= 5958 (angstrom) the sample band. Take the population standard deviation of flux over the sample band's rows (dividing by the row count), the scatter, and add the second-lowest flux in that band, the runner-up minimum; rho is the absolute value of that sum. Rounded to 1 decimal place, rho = 9.7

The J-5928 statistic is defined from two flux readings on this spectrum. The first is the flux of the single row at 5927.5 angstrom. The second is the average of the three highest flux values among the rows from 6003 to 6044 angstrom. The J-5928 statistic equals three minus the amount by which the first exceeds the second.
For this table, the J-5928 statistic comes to 8.5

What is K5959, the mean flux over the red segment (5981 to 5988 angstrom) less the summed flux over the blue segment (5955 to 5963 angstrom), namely -42.8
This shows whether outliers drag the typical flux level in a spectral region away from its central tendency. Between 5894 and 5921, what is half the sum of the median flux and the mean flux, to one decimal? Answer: 10.9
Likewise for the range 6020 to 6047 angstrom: 11.6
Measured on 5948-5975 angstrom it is 11.3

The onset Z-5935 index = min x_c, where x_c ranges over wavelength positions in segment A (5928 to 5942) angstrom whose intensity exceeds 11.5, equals 5936.5 angstrom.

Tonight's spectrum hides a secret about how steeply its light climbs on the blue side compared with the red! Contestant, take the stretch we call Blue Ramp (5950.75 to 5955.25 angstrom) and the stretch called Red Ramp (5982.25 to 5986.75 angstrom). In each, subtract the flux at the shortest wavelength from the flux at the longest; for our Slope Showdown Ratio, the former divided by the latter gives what -1.4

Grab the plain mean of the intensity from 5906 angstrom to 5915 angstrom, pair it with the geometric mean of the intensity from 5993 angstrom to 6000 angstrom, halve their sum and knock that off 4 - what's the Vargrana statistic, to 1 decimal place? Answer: -7.2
